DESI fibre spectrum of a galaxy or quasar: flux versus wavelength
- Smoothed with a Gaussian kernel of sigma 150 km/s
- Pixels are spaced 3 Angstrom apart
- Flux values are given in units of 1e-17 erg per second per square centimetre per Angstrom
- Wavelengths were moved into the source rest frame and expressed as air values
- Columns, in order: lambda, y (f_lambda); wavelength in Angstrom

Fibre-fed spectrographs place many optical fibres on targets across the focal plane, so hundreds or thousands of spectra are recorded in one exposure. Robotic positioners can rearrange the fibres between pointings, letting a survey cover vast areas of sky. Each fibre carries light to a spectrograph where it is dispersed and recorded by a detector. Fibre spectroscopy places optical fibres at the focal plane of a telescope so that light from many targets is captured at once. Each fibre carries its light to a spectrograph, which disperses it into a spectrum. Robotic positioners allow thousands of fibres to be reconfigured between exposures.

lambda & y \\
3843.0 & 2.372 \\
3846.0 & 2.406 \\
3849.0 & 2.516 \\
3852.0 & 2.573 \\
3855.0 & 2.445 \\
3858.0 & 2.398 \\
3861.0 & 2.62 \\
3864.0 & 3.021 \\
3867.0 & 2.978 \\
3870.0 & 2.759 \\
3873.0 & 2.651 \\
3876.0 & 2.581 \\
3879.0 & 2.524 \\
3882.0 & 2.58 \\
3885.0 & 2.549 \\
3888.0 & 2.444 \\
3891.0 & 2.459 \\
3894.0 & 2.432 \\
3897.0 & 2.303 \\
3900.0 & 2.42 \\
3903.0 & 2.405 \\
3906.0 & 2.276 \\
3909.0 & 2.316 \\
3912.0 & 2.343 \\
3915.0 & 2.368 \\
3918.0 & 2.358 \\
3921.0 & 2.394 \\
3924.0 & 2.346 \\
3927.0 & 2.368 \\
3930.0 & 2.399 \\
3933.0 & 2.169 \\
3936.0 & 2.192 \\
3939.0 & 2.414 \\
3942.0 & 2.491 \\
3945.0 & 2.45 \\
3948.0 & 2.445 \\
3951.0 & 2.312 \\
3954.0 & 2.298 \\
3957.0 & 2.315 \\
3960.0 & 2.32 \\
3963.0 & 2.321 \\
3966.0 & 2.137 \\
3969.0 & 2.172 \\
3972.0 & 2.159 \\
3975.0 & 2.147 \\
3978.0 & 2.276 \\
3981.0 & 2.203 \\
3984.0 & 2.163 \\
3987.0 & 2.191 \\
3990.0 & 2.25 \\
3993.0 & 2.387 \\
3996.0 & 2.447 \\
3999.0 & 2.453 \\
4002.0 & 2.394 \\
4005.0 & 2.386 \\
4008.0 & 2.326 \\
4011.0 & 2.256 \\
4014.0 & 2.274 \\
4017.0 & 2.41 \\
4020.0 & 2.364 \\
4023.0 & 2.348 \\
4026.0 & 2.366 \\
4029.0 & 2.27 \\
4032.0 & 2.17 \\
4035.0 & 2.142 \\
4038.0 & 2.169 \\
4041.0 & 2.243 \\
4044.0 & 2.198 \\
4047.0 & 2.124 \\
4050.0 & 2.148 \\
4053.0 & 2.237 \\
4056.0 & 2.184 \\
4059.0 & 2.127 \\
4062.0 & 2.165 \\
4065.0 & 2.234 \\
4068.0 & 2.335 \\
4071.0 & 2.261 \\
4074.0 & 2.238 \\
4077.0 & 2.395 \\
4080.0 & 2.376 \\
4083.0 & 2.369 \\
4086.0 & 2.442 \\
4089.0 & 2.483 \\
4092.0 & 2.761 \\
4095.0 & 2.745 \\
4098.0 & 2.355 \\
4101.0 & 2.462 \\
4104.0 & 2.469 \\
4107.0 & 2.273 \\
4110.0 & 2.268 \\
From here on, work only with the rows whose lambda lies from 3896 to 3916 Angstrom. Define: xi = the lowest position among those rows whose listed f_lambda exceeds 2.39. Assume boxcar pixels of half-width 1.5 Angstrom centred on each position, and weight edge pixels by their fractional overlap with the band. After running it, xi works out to 3900.0 Angstrom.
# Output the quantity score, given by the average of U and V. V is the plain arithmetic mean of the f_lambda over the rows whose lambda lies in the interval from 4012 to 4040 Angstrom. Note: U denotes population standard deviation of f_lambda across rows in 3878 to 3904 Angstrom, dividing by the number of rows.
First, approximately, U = 0.079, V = 2.28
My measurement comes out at 1.18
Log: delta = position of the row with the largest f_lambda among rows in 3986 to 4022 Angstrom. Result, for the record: 3999.0 Angstrom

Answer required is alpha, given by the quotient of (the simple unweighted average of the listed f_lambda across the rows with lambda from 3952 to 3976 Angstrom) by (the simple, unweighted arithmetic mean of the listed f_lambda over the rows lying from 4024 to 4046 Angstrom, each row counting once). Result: 1.00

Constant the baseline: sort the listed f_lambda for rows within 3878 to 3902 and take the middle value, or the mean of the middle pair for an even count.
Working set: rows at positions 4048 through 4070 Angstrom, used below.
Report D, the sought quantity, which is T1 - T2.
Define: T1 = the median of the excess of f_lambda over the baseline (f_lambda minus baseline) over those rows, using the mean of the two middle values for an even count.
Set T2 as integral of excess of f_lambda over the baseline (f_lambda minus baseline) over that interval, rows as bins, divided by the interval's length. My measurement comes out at -0.020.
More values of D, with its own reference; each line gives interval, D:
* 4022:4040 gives -0.021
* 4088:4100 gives 0.029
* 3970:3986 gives -0.026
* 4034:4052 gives -0.015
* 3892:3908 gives 0.037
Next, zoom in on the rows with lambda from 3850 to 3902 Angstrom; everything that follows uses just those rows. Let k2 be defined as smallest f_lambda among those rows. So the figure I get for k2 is 2.303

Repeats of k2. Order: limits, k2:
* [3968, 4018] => 2.147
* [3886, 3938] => 2.169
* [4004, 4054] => 2.124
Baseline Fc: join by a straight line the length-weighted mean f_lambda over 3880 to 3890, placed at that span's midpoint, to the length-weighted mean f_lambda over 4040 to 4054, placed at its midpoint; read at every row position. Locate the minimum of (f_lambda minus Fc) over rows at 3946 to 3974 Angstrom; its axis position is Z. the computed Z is 3966.0 Angstrom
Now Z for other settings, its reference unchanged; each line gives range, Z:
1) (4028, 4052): 4035.0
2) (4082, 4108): 4107.0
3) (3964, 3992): 3966.0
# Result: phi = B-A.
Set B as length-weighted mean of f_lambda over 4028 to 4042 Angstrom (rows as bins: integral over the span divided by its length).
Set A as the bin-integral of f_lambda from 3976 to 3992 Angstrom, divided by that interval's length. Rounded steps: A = 2.22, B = 2.19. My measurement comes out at -0.03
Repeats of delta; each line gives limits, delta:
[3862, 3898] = 3864.0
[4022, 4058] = 4026.0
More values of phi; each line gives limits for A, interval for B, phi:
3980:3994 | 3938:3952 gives 0.19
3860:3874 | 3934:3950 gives -0.43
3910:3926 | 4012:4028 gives -0.01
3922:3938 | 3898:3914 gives 0.05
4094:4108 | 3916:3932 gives -0.09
